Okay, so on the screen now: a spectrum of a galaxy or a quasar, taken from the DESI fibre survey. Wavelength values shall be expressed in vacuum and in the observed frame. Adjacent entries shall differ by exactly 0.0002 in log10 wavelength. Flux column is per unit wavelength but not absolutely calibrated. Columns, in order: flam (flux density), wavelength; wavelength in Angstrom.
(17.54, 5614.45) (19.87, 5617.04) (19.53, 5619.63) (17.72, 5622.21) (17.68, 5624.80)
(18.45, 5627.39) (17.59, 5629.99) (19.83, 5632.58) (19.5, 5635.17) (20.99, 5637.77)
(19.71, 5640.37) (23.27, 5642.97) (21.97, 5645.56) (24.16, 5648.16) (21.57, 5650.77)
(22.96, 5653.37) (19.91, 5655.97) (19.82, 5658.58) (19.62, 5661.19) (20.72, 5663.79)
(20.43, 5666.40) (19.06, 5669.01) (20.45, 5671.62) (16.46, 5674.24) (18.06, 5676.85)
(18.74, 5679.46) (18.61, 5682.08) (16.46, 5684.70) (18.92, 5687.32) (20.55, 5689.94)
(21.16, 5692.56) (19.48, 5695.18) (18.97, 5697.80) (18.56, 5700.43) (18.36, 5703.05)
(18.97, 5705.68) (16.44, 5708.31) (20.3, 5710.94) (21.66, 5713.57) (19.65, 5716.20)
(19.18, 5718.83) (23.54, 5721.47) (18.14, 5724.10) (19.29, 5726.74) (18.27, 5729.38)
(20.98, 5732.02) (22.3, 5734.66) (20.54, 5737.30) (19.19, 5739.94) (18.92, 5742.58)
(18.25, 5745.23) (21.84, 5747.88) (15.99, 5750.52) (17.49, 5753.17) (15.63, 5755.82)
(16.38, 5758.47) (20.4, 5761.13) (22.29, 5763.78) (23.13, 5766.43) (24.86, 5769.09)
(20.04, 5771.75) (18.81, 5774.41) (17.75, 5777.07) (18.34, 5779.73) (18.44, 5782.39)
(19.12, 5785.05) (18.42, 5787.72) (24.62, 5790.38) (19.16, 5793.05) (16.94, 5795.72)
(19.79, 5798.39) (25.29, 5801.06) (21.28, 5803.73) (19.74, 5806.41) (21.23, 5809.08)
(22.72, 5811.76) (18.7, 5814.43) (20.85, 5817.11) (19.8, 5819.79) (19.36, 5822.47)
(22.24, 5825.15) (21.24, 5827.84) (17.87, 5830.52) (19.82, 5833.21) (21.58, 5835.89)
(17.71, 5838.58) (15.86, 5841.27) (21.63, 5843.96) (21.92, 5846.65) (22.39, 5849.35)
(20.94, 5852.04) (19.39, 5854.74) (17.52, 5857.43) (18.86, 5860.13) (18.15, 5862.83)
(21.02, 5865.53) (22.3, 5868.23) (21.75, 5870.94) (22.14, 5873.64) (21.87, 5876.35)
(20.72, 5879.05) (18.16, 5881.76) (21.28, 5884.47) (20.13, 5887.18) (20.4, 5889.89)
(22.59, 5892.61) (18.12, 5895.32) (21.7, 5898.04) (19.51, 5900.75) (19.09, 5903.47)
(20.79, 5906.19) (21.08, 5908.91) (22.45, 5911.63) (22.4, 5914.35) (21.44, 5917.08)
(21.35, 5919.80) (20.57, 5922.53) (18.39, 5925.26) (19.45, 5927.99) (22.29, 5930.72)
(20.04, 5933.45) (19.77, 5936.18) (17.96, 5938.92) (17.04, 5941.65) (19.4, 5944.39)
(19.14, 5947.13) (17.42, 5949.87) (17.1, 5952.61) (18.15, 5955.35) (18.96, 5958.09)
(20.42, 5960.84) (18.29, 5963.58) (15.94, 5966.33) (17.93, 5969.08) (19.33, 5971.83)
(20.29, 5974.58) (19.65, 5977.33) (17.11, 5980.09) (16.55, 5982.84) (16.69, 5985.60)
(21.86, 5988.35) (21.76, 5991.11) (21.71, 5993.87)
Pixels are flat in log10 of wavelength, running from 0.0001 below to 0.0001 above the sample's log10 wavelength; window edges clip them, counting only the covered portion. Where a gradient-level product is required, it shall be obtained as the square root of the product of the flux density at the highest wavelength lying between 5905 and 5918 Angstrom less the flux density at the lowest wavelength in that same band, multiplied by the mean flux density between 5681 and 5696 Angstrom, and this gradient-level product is 3.5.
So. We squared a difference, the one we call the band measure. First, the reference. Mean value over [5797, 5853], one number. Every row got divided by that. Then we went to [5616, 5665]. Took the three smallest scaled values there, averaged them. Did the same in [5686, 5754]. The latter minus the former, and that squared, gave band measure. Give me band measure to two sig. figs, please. 0.0025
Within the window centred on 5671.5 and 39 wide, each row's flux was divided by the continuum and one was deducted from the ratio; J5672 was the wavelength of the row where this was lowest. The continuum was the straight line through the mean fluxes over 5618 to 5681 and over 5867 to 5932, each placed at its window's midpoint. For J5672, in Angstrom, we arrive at 5684.70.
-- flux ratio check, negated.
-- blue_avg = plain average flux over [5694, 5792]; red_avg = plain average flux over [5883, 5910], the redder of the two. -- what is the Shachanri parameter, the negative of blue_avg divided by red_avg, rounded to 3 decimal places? -0.957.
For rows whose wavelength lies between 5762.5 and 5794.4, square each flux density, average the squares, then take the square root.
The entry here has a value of 20.6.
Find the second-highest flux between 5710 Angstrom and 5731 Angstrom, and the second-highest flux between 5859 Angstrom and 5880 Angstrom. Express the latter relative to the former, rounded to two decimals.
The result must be 1.02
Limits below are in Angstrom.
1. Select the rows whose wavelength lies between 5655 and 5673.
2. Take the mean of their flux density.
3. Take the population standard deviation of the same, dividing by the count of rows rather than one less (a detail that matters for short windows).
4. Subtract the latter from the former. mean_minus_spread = 19.5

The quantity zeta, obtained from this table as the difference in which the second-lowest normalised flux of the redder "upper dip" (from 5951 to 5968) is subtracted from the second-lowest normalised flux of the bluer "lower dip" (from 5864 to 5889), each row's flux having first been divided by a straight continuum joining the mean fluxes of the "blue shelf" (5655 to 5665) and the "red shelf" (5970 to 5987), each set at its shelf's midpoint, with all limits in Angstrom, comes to 0.14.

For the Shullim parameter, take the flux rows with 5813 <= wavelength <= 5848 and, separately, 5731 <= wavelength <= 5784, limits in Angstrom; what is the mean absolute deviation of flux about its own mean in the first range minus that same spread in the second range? -0.46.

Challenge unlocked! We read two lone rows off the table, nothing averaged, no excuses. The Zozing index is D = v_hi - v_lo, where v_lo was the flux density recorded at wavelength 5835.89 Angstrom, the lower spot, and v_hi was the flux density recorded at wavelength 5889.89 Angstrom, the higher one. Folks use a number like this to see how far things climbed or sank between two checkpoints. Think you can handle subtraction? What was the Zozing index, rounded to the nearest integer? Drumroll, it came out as -1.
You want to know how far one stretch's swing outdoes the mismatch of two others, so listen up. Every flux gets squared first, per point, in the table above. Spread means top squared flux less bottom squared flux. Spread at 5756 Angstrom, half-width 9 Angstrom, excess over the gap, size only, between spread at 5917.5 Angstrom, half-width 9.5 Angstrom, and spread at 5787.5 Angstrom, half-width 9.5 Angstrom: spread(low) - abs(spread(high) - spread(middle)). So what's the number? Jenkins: 99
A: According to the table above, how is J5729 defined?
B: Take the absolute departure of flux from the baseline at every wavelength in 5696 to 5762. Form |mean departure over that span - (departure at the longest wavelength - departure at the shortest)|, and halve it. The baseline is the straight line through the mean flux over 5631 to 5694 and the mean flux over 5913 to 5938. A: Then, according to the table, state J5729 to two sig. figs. 1.5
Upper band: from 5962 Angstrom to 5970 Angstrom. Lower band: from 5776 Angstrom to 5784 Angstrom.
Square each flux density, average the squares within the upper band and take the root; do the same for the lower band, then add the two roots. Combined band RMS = 36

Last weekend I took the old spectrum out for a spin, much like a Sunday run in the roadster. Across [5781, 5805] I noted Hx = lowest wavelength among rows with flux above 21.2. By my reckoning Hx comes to 5790.38 Angstrom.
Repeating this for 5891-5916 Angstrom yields 5892.61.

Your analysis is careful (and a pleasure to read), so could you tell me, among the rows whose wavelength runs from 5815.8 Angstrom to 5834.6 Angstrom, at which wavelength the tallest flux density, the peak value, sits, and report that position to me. 5825.15 Angstrom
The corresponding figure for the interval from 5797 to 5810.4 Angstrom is 5801.06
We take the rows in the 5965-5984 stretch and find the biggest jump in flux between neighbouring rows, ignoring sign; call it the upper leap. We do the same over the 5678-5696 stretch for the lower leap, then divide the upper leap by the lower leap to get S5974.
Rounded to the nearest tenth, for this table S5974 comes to 1.0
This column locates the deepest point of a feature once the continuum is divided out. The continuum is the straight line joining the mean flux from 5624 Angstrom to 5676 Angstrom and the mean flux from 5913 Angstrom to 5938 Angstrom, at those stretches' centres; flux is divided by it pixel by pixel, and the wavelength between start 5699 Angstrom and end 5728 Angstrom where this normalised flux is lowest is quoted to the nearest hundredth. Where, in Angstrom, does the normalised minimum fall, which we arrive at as 5708.31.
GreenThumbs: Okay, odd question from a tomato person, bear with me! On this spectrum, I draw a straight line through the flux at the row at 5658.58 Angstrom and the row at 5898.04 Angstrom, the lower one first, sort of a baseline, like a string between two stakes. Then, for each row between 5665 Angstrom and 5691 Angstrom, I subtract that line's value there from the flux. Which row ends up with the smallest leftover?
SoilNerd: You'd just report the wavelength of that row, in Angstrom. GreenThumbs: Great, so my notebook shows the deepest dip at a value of 5684.70 Angstrom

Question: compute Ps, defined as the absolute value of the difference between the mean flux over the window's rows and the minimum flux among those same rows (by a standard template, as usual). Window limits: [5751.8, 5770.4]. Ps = 4.4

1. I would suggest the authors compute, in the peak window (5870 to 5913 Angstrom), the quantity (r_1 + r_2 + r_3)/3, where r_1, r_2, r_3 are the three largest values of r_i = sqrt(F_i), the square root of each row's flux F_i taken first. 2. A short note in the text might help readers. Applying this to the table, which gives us 4.73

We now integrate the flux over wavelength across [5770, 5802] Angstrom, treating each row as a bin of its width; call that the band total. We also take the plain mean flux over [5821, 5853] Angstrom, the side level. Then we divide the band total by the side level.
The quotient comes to 31.2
